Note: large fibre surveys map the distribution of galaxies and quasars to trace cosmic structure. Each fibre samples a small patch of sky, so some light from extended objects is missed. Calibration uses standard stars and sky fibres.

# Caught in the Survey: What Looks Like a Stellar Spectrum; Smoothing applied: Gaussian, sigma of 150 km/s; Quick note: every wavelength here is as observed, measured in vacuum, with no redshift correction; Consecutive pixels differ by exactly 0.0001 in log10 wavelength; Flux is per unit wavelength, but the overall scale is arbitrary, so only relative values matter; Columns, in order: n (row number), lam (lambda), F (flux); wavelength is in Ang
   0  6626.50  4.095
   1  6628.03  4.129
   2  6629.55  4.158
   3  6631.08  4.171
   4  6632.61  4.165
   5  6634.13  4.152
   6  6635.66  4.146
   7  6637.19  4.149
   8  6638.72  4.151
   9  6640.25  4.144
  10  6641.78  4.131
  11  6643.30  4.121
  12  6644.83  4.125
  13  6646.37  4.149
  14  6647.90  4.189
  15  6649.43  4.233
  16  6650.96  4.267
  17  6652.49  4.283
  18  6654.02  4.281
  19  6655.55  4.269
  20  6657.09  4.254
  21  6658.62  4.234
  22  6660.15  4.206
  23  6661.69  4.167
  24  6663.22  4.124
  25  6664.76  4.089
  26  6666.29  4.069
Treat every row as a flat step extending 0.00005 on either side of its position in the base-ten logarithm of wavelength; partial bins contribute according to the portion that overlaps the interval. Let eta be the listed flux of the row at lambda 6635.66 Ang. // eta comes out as 4.146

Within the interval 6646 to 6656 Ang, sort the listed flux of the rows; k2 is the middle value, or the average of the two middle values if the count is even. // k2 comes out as 4.27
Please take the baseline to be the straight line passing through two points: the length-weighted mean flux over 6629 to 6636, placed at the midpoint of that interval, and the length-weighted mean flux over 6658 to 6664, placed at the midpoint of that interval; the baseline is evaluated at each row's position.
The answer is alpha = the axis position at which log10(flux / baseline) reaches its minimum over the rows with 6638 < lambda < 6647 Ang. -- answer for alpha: 6643.30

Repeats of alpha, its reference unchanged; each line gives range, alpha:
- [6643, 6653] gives 6643.30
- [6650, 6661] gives 6660.15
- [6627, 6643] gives 6641.78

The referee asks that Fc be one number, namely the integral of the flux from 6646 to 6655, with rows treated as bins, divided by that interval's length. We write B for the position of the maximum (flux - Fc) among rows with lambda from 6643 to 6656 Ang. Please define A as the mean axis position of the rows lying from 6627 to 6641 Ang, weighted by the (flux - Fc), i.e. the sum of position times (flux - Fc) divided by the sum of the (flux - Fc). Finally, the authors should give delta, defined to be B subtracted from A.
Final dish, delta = -18.3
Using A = 6634.2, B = 6652.49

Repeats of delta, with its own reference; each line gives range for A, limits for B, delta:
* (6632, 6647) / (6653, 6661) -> -14.1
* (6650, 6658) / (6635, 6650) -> 4.2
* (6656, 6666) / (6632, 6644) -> 30.7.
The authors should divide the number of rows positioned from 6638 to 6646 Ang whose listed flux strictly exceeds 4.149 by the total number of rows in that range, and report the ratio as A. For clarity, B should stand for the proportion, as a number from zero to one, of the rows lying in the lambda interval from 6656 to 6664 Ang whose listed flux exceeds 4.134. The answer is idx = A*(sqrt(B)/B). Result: 0.22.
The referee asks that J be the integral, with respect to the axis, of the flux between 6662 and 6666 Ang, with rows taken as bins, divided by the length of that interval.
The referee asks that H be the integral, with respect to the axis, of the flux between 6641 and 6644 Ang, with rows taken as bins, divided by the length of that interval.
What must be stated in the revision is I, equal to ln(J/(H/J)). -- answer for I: 1.41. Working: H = 4.14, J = 4.11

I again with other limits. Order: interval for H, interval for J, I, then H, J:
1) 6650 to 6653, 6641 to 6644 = 1.39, 4.28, 4.14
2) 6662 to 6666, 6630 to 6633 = 1.44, 4.11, 4.16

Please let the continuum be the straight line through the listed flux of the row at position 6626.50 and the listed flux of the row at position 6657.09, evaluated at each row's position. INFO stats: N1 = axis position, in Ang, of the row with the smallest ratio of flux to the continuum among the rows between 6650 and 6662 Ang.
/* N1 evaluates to 6661.69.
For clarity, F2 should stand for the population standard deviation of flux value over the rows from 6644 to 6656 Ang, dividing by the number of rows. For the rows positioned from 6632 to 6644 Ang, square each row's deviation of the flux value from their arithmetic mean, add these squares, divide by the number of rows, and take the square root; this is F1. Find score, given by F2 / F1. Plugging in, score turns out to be 4.6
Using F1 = 0.013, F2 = 0.06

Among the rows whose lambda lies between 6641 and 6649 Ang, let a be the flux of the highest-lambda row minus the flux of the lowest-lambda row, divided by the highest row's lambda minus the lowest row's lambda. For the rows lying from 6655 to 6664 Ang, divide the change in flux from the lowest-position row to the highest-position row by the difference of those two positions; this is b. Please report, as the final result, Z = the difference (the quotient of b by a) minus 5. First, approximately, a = 0.01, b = -0.019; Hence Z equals -7.0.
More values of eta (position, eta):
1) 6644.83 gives 4.125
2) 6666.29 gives 4.069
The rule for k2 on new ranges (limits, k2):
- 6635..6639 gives 4.15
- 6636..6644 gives 4.14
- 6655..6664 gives 4.22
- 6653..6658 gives 4.27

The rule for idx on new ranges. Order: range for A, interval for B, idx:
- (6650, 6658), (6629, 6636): 1.00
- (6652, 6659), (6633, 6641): 1.00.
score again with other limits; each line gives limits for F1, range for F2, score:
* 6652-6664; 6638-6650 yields 0.7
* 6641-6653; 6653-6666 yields 1.1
